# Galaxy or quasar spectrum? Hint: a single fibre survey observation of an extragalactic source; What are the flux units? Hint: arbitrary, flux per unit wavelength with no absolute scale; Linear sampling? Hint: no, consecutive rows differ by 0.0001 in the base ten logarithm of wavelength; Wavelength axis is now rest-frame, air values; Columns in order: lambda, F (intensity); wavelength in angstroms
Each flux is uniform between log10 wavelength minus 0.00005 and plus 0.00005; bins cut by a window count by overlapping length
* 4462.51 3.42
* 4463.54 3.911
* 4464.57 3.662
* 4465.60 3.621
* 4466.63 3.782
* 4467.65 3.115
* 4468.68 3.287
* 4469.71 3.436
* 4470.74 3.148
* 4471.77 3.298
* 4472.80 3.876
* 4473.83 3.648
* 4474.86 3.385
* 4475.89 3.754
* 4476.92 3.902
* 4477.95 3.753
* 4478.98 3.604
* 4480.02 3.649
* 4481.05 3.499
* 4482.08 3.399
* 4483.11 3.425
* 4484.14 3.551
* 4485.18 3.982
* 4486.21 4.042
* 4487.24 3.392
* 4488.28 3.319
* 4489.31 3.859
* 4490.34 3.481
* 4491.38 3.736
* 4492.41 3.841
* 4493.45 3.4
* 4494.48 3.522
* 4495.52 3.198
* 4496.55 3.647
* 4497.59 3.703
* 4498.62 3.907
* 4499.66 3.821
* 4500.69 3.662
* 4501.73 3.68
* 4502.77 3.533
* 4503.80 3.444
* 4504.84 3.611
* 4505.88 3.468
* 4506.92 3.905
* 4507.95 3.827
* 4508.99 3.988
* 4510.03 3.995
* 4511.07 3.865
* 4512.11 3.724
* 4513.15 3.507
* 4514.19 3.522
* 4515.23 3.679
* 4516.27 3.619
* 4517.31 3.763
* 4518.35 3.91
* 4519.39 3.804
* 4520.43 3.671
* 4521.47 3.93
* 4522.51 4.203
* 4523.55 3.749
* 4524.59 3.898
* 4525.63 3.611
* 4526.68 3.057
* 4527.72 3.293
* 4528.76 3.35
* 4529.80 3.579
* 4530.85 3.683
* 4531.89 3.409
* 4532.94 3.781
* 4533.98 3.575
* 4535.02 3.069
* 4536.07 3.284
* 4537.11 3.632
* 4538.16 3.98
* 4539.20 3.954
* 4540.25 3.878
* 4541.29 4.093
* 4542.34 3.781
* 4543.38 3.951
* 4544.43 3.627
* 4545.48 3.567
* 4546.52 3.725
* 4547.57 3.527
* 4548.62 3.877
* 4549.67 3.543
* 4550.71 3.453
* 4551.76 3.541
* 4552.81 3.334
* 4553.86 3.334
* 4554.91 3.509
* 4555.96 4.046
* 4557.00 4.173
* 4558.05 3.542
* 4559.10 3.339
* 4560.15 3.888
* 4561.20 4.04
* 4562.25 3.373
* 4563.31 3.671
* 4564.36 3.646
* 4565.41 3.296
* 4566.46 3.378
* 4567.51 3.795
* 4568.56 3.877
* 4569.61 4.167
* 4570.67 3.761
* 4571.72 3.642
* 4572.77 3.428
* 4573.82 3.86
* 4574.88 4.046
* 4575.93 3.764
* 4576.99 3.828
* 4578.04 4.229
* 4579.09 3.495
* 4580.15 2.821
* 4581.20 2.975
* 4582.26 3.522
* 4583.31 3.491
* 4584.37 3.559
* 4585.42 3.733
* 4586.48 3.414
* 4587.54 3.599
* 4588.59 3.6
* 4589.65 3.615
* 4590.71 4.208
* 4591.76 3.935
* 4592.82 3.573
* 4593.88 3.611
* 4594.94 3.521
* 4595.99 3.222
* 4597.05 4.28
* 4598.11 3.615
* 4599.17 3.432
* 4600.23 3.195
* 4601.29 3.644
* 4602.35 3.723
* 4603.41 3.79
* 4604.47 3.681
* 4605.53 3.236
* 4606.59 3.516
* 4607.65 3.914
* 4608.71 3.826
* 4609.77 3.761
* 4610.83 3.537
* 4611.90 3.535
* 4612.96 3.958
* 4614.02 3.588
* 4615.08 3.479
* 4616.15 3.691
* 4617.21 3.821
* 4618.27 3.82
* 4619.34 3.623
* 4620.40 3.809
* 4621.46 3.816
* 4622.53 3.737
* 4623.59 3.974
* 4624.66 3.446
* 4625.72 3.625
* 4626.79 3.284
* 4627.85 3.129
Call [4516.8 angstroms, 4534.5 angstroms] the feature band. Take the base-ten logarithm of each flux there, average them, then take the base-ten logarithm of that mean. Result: -0.250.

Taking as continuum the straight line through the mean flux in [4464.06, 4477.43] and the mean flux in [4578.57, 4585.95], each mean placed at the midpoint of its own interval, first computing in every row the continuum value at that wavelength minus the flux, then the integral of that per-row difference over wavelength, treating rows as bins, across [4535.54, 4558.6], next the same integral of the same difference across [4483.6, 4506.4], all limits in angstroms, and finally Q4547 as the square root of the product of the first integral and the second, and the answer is 4.3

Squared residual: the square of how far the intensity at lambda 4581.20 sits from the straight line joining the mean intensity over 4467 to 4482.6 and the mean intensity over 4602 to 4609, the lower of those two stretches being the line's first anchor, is 0.44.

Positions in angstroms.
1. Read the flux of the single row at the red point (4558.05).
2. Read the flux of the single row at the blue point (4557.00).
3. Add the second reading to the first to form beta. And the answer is 7.7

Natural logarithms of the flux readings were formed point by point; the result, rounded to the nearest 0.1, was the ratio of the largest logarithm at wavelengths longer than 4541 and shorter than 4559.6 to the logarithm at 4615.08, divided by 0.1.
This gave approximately 11.5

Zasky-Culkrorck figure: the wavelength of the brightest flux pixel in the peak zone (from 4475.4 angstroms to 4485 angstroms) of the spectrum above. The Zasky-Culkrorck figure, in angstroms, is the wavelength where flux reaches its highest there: 4476.92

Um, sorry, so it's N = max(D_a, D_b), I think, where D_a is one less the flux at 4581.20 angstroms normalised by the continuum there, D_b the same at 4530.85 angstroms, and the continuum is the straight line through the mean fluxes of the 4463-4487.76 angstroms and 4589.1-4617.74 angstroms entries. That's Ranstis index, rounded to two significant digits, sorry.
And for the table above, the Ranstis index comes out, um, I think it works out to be 0.18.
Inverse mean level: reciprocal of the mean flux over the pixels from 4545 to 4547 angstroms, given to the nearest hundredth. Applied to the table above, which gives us 0.27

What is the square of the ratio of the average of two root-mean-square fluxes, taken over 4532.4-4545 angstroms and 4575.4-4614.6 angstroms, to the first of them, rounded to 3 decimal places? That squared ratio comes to 0.975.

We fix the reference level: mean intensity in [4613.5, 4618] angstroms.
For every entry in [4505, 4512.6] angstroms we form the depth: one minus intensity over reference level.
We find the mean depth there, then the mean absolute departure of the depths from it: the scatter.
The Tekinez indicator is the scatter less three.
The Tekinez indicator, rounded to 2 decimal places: -2.96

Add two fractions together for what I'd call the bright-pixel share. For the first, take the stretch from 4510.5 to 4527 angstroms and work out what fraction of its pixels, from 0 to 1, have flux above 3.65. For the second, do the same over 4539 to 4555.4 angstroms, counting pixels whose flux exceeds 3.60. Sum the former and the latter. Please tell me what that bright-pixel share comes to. 1.19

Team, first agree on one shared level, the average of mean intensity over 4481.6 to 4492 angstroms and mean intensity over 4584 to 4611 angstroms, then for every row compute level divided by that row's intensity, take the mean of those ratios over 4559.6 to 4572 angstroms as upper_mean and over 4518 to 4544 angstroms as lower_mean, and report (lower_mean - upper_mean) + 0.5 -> 0.51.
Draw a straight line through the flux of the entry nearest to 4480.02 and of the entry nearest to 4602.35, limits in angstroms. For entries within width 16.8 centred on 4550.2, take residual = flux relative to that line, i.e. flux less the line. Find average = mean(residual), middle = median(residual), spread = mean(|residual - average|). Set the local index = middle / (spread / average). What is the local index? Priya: 0.022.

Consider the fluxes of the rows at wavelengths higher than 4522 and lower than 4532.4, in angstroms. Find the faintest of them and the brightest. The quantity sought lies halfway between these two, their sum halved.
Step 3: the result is 3.63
